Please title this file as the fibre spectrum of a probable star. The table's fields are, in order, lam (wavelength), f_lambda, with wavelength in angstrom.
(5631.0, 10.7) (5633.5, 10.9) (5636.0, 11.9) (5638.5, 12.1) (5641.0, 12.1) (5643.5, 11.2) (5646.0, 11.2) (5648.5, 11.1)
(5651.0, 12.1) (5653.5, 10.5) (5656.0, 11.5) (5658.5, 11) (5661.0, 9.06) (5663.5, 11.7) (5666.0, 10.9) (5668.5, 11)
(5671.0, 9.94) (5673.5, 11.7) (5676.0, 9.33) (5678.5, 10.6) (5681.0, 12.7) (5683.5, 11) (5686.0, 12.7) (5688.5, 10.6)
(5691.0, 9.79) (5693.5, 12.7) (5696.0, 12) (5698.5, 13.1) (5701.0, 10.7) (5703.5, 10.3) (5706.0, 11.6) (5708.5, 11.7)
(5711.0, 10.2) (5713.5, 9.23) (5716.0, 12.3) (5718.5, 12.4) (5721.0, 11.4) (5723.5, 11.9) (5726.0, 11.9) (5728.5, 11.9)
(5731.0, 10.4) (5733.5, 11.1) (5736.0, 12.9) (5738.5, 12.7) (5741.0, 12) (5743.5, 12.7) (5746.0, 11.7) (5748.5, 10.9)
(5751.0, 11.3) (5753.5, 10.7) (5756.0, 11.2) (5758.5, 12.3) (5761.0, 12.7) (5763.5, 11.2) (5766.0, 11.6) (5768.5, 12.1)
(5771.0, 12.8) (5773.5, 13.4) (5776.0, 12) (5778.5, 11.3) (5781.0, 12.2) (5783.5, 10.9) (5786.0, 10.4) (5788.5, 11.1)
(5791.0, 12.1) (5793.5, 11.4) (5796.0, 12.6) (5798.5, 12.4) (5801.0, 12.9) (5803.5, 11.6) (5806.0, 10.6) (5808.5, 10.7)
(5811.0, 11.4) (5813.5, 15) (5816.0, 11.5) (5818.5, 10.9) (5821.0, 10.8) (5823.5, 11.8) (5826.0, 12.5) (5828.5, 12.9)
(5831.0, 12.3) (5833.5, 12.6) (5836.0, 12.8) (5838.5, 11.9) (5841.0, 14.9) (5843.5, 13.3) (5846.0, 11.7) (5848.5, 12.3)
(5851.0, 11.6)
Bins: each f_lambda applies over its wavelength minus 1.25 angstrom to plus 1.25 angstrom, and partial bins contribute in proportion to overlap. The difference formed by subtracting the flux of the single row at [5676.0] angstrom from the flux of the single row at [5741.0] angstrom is 3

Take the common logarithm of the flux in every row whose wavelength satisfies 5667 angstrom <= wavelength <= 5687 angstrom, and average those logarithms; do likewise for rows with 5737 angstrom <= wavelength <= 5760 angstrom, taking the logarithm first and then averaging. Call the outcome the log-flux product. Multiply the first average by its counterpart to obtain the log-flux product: 1.12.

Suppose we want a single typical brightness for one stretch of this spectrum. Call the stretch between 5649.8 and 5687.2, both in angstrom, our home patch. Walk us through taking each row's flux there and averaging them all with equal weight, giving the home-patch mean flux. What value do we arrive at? 11.0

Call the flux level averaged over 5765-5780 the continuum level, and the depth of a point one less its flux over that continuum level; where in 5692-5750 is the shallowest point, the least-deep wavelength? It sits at 5698.5 angstrom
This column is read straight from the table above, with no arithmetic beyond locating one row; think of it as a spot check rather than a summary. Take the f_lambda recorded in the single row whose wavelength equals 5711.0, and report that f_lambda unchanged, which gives 10.2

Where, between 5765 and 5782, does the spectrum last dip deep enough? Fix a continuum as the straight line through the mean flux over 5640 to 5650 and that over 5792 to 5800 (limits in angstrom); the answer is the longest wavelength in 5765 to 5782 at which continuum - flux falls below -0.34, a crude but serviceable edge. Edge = 5773.5 angstrom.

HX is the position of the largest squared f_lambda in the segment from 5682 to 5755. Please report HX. 5698.5 angstrom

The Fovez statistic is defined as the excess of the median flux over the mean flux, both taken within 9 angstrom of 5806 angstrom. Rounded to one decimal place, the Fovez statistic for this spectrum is -0.5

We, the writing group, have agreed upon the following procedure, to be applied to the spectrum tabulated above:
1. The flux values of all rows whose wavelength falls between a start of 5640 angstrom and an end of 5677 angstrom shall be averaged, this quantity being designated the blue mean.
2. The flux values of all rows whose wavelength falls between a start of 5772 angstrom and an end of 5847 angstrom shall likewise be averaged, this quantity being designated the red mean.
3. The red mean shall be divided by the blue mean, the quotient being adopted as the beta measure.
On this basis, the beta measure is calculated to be 1.101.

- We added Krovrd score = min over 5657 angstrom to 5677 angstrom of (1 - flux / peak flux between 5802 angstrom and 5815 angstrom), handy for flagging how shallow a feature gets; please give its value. 0.22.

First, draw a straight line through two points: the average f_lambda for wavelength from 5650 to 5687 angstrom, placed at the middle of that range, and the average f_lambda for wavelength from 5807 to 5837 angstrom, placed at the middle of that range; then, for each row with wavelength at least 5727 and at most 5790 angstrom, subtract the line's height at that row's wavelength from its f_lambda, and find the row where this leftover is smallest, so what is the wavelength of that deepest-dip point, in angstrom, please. 5786.0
